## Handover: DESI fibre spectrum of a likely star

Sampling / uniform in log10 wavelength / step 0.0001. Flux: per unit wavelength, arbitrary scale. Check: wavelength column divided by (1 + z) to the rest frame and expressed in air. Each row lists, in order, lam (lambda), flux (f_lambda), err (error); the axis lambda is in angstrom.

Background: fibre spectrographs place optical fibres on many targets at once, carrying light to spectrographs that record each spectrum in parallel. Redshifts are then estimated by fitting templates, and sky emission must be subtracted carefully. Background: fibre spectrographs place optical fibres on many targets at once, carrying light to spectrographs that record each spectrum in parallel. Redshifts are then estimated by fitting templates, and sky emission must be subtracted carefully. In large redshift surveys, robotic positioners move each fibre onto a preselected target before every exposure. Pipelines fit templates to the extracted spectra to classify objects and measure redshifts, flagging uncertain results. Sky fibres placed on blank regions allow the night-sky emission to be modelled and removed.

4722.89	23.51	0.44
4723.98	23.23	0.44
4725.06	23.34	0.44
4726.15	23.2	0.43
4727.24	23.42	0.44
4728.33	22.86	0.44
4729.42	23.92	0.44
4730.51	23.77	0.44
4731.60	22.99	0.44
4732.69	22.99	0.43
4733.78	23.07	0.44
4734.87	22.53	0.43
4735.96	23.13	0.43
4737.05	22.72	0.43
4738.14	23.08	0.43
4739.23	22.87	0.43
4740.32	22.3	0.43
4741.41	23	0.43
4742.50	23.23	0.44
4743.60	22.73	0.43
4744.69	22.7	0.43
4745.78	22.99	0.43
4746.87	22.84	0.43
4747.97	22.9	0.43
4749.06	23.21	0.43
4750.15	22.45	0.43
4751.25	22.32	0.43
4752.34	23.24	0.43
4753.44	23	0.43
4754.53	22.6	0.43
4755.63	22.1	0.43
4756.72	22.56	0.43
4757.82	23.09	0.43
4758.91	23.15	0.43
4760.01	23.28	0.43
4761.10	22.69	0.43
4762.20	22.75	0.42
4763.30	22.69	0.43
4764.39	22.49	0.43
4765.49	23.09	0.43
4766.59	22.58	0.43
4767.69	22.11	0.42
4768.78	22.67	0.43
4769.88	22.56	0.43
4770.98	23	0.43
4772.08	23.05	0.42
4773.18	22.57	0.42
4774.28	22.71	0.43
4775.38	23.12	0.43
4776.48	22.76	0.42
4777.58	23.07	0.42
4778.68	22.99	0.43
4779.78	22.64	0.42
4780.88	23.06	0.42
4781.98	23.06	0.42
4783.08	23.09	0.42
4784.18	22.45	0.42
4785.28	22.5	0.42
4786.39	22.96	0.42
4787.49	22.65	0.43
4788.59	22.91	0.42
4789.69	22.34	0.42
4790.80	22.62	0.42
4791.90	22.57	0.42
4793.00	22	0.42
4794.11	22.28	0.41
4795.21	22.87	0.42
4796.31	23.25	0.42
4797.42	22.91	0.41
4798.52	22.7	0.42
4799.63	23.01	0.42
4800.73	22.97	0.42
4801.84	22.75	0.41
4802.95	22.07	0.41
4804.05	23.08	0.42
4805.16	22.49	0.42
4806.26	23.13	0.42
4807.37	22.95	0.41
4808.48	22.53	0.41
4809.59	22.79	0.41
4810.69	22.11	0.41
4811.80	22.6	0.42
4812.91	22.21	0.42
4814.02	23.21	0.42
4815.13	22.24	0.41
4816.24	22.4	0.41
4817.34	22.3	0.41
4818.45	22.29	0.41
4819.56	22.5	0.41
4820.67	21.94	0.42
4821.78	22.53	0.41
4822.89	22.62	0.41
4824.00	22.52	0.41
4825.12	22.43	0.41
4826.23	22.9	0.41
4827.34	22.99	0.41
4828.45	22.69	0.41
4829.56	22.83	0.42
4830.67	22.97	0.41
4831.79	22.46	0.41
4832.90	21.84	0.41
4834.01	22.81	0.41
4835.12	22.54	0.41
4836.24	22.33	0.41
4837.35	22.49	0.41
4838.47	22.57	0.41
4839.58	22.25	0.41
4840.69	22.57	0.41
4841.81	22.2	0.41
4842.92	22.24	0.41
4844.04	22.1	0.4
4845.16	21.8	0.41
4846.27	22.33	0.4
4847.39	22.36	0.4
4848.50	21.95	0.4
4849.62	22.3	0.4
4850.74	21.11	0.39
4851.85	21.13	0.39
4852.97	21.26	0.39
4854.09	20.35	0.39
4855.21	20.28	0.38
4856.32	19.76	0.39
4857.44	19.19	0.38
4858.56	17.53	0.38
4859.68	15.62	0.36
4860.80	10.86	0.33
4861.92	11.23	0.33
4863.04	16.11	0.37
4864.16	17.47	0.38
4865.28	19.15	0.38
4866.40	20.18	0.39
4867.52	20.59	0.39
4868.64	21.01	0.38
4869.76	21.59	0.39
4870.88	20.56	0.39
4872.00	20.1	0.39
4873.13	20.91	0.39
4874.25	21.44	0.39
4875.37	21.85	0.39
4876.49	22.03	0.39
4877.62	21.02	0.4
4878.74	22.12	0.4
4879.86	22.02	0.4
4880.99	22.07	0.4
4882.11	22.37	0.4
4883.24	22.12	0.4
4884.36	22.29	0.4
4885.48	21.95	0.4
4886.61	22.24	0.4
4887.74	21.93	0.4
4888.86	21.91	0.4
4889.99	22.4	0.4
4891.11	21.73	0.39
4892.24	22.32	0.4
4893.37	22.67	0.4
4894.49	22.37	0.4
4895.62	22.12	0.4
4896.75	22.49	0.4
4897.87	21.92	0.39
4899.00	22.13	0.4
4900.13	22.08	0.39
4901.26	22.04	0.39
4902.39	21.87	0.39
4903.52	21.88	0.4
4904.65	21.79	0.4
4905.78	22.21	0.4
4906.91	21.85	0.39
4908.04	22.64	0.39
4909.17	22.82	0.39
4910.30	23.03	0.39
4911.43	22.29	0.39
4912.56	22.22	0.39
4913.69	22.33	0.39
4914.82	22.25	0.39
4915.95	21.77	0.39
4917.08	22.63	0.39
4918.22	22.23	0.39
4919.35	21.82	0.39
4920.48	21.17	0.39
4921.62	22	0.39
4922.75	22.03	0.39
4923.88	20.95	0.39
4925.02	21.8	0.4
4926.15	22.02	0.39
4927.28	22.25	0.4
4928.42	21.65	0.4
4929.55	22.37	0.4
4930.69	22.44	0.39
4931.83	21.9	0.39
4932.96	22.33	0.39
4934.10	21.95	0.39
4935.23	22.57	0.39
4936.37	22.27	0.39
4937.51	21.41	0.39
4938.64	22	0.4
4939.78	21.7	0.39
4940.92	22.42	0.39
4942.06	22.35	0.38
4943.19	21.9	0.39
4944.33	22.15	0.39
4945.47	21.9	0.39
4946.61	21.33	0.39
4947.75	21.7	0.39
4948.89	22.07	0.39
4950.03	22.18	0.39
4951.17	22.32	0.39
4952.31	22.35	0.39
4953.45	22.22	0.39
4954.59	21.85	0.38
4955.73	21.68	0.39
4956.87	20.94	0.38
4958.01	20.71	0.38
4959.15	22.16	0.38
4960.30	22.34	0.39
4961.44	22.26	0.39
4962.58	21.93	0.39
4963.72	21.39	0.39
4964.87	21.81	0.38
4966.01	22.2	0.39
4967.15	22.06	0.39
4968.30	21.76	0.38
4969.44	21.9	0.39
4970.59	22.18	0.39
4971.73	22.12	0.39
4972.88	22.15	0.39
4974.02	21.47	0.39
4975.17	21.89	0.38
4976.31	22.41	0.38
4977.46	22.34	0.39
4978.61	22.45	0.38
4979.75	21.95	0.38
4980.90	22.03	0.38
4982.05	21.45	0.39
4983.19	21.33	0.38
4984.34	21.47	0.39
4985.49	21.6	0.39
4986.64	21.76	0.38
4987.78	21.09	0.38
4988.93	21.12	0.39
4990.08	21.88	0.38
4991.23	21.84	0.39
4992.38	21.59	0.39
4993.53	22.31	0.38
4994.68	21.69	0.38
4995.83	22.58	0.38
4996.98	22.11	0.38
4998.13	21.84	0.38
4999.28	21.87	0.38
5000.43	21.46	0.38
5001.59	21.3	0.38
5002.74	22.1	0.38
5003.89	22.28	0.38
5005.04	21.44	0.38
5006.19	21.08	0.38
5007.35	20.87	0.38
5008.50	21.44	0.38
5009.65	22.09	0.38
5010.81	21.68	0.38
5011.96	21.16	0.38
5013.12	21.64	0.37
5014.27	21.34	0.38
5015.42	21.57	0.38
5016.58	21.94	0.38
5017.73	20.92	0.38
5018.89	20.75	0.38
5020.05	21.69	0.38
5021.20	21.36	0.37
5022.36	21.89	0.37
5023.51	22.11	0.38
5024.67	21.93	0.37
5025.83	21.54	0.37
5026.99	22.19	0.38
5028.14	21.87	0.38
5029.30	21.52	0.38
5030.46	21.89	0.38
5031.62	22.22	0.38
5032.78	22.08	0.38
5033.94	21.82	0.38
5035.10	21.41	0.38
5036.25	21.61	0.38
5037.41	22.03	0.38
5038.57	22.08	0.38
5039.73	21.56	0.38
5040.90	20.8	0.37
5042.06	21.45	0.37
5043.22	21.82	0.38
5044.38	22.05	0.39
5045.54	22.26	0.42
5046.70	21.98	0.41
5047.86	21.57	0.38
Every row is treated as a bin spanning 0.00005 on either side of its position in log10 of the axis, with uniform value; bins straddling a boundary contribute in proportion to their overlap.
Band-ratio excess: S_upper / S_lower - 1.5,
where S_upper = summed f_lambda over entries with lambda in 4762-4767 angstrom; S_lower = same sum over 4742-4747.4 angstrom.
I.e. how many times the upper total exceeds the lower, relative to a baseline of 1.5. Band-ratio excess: -0.508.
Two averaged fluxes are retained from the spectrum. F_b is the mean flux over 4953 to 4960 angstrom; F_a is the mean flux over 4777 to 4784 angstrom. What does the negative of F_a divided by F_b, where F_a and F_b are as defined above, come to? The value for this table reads -1.06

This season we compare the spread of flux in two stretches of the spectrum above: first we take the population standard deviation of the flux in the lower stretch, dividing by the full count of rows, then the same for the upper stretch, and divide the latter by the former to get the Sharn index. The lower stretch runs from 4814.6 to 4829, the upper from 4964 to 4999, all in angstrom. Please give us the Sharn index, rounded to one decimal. 1.4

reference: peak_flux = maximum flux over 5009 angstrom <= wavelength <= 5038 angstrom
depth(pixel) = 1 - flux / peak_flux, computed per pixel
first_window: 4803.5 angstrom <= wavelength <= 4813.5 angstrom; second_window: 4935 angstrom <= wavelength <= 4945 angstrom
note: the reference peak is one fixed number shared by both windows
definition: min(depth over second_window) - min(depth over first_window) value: 0.03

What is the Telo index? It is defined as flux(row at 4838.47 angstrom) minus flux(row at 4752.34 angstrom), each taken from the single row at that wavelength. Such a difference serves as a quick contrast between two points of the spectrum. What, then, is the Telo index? -0.67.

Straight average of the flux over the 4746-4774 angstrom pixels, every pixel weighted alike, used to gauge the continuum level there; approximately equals 22.8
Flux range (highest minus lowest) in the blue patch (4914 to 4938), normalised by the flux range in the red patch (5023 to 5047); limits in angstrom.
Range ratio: 1.2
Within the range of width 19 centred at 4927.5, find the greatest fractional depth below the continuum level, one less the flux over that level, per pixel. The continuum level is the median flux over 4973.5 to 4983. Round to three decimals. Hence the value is 0.047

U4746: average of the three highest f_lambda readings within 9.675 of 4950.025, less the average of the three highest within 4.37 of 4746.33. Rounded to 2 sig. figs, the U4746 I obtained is -0.77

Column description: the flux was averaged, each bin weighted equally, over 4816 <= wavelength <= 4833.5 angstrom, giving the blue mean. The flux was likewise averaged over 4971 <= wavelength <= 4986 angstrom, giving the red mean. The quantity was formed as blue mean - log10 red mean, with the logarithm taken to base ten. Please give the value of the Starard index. 21.2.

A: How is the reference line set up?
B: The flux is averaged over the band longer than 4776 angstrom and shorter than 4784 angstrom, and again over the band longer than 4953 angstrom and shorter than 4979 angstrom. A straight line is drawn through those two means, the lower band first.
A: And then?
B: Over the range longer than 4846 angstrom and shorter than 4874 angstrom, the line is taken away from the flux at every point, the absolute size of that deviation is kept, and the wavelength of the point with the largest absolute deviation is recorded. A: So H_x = 4860.80 angstrom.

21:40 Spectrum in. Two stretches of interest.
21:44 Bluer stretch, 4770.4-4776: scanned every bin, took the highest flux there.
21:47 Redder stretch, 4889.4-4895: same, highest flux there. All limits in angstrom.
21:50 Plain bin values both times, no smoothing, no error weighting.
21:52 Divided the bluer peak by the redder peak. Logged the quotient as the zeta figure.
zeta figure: 1.02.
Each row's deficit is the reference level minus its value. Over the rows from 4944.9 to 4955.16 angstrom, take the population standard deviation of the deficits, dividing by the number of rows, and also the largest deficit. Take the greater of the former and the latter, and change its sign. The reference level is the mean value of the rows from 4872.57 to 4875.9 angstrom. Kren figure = -0.31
